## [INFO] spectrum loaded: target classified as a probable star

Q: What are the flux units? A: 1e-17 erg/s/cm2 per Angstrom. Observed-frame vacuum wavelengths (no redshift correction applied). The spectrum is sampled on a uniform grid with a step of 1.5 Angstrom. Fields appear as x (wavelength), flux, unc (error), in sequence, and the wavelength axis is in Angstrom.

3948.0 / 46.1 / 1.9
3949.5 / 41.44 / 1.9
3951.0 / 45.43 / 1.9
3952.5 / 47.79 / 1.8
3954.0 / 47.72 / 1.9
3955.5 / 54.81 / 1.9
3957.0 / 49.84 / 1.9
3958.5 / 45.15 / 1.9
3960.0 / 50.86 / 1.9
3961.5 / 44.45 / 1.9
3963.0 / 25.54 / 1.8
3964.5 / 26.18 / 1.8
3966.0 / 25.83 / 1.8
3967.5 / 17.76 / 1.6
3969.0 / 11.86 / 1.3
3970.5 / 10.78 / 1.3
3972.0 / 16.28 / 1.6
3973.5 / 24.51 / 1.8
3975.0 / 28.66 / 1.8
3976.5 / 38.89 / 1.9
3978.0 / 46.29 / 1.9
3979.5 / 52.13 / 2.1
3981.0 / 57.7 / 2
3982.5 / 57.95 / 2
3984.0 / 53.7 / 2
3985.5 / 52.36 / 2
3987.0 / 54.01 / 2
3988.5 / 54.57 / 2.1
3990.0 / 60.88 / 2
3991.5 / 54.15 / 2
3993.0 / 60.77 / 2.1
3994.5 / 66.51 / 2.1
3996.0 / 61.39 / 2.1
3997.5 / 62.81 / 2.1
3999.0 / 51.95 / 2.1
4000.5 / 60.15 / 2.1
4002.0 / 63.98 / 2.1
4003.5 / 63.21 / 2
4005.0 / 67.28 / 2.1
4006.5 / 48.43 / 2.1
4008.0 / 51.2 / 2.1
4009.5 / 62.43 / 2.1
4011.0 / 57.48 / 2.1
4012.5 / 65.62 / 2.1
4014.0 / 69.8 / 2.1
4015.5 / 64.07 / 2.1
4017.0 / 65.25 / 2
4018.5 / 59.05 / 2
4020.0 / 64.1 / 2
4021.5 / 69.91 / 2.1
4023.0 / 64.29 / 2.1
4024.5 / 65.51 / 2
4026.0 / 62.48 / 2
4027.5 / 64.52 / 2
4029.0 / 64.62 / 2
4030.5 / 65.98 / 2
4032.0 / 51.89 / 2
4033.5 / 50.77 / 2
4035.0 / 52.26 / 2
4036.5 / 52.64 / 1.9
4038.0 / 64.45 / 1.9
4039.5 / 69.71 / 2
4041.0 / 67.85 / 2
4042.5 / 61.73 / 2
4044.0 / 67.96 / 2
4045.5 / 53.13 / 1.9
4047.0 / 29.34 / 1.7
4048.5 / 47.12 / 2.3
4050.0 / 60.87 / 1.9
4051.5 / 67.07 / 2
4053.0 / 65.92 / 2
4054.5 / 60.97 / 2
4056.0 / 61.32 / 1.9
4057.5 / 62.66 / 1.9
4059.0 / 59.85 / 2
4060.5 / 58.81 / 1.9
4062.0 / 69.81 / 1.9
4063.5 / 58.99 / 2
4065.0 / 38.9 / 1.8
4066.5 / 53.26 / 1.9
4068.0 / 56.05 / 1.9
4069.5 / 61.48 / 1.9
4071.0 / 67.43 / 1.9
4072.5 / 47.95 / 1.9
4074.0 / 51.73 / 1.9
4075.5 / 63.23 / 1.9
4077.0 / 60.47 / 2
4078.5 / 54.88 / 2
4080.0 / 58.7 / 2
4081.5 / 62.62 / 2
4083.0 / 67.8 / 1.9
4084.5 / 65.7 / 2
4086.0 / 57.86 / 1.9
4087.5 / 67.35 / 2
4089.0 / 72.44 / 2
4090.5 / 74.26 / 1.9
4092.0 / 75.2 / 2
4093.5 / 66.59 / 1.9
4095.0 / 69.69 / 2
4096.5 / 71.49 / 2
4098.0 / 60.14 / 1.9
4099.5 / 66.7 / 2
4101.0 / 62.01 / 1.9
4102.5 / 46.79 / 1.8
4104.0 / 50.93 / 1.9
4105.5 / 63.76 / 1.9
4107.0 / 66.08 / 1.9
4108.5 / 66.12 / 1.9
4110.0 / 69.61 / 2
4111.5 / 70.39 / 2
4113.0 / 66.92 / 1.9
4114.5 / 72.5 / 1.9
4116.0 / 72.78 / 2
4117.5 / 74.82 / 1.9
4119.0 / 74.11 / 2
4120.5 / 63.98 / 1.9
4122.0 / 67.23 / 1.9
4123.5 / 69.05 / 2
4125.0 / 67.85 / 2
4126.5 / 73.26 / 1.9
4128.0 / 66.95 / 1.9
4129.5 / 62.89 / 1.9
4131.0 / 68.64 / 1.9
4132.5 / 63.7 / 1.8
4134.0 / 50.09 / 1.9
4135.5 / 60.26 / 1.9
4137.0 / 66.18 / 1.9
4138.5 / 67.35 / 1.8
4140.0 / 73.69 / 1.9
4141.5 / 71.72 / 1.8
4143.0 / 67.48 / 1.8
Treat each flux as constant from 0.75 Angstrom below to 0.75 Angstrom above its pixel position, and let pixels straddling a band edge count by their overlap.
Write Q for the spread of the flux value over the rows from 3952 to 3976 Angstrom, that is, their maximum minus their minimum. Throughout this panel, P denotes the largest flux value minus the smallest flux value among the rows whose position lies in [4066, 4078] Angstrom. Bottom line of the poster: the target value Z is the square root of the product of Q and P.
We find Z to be 29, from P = 19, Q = 44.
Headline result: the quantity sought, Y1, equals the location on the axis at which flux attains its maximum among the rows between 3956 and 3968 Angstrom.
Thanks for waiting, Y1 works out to 3960.0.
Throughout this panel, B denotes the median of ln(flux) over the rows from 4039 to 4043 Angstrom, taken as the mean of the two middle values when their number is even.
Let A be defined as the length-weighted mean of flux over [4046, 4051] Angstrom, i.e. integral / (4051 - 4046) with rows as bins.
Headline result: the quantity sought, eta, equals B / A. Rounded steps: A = 47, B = 4.22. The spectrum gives 0.089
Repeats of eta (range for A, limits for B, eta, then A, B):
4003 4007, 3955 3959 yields 0.065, 60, 3.91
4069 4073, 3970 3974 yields 0.047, 59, 2.79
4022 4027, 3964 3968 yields 0.050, 64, 3.25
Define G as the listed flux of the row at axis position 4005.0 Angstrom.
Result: 67.28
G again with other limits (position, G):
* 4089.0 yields 72.44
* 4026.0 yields 62.48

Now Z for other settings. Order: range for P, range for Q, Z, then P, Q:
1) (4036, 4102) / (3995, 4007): 29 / 46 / 19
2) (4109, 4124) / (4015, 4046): 14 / 11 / 19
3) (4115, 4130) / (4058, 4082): 19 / 12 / 31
